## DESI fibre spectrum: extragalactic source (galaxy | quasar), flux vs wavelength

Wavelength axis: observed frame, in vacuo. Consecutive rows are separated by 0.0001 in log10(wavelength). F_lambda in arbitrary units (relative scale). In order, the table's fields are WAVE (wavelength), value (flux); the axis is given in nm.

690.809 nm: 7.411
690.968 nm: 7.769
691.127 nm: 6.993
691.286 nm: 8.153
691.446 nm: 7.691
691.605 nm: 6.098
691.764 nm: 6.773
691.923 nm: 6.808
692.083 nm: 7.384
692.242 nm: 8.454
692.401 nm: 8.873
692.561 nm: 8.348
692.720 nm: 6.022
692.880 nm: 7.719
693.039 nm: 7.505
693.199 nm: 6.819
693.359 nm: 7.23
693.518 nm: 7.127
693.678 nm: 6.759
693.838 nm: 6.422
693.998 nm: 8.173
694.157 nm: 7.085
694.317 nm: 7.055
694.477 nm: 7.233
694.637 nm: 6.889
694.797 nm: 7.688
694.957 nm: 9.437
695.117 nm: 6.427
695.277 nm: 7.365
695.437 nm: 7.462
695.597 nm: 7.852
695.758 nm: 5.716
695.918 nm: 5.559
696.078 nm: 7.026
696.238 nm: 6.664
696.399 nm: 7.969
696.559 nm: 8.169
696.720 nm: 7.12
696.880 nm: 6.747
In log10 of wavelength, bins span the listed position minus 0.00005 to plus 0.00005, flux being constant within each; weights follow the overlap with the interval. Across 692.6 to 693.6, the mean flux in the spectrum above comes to 7.1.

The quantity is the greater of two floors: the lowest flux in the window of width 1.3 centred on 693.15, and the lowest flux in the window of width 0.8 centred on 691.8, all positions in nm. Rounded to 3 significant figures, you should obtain 6.10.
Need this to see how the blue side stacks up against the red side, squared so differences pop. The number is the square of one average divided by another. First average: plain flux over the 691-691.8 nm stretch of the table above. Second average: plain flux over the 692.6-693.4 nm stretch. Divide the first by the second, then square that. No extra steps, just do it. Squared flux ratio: 1.02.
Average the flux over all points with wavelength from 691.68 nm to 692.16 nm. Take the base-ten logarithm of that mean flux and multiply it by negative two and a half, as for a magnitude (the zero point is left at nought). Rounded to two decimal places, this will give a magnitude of -2.11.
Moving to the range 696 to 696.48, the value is -2.15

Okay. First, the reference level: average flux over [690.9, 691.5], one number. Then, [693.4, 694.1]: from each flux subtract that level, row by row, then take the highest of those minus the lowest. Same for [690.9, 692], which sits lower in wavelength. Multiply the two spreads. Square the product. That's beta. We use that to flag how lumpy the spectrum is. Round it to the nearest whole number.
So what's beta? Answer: 13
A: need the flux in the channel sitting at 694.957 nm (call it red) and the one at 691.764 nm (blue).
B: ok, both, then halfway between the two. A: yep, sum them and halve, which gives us 8.1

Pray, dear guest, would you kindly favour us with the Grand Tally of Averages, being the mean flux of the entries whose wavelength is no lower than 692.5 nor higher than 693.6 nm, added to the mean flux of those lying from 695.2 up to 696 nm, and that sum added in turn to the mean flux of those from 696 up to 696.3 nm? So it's 20.9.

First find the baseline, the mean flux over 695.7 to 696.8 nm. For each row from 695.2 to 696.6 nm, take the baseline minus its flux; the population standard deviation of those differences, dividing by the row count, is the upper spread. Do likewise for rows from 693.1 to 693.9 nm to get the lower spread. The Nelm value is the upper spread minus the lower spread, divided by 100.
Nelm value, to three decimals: 0.006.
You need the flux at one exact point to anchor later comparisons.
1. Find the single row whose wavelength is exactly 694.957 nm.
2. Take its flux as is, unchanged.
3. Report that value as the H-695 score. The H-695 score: 9.437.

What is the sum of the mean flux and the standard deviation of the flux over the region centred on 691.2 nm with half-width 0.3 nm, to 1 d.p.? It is 8.1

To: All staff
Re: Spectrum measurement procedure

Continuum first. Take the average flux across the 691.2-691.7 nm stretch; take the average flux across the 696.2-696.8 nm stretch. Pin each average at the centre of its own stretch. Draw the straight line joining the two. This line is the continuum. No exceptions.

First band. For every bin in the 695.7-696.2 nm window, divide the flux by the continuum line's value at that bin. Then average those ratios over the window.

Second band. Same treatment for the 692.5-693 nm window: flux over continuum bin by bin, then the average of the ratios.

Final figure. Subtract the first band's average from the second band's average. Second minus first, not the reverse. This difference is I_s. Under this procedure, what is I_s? 0.18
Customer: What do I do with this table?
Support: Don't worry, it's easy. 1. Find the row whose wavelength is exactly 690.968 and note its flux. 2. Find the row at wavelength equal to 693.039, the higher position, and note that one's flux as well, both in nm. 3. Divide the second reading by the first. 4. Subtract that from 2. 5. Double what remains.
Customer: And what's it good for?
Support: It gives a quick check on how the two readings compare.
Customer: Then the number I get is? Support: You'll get 2.1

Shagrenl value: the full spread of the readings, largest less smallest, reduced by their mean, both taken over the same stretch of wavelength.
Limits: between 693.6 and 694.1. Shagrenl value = -5.4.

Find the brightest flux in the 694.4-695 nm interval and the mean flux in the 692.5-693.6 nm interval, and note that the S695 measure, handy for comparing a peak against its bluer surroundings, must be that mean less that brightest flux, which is -2.2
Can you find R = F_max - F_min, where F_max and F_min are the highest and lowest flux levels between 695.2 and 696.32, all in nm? 2.3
